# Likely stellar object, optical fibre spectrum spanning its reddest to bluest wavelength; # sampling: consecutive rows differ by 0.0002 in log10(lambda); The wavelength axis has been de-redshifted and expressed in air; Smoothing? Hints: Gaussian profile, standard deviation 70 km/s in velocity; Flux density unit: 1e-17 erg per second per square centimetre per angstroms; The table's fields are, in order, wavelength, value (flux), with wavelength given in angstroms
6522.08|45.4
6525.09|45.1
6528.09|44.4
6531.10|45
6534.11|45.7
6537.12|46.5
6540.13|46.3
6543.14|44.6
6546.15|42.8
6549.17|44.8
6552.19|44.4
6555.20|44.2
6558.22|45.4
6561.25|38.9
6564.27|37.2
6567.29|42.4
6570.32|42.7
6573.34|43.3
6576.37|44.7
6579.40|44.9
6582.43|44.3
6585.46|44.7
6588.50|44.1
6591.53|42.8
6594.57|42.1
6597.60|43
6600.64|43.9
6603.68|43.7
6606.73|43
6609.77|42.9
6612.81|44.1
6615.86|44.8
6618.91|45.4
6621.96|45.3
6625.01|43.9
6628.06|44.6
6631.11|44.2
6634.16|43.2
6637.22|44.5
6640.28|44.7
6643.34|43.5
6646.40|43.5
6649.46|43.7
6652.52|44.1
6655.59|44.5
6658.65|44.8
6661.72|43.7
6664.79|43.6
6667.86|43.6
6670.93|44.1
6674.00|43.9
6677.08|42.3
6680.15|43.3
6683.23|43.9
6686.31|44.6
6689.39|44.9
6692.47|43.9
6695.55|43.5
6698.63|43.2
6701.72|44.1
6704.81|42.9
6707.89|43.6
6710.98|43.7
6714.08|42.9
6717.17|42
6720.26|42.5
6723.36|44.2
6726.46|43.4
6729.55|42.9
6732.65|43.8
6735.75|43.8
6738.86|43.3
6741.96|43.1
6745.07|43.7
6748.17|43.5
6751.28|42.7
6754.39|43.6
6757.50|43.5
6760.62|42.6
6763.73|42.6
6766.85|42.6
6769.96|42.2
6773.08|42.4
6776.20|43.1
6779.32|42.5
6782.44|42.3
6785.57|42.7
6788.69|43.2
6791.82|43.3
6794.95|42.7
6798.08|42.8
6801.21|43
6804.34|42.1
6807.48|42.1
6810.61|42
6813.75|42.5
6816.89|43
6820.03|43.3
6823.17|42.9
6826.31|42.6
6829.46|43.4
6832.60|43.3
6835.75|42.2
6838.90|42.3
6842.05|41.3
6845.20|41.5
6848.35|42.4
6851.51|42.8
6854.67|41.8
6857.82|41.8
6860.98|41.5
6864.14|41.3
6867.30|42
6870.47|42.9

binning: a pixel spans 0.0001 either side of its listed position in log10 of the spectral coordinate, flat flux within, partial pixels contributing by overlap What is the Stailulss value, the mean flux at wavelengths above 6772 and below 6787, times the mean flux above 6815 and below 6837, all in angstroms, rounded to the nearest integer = 1830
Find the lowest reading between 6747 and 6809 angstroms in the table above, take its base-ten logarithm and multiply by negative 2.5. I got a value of -4.06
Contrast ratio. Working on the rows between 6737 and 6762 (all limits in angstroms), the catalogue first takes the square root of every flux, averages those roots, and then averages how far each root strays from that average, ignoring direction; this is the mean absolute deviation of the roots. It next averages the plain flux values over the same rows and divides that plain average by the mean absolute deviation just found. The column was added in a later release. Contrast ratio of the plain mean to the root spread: 1683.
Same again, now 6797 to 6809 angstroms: 1385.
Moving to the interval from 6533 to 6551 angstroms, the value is 576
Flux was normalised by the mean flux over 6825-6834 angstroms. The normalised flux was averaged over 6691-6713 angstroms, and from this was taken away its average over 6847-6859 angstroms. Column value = 0.031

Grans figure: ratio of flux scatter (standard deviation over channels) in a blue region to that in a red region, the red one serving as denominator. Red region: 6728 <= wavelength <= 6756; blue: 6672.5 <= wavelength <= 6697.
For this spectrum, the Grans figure 2.0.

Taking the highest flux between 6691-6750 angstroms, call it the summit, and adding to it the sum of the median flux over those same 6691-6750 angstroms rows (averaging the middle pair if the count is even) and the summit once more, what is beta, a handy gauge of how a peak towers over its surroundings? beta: 132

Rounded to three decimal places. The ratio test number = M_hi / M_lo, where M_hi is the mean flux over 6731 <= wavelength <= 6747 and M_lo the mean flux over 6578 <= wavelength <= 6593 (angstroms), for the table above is 0.986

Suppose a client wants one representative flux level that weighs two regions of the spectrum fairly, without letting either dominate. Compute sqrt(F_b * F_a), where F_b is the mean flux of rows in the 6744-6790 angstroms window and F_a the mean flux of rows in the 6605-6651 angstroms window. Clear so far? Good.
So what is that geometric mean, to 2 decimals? 43.48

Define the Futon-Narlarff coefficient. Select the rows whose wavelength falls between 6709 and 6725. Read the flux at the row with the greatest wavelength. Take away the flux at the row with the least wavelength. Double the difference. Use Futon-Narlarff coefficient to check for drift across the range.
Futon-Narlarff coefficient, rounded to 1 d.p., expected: 1.0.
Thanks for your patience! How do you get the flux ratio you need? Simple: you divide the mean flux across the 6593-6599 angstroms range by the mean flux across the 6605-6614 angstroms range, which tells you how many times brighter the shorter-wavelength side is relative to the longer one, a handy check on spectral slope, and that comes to 0.98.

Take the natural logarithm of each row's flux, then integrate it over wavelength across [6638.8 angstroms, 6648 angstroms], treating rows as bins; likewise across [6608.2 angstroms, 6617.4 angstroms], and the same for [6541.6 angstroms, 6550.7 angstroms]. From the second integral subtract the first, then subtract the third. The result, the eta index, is -34.4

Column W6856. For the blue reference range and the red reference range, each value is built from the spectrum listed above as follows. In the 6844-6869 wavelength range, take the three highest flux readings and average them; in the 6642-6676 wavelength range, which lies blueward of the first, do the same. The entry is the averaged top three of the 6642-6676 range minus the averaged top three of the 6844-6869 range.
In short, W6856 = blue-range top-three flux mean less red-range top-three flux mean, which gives 2.1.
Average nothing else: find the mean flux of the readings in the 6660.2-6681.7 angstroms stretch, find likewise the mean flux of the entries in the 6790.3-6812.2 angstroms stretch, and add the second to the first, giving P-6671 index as 86.1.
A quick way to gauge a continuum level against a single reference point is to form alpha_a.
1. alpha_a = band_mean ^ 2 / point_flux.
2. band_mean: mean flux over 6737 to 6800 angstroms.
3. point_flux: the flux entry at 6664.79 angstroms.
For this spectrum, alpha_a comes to 42.3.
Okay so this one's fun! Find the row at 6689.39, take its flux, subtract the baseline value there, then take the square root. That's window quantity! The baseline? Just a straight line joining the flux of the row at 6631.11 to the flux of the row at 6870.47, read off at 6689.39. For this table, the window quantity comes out 1.01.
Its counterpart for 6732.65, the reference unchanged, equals 0.39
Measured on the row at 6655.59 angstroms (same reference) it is 0.66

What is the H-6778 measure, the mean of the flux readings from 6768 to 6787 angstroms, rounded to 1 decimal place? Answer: 42.5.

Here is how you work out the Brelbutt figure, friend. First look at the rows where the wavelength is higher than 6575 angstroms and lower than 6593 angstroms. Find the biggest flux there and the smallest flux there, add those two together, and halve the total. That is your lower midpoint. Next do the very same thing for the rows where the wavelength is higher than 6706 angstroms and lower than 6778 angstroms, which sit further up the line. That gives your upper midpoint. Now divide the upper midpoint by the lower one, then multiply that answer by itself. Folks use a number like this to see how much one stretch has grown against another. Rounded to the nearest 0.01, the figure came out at 0.97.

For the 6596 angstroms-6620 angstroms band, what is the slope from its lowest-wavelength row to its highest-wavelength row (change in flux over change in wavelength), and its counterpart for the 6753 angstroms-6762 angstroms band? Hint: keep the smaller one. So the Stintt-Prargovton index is -0.16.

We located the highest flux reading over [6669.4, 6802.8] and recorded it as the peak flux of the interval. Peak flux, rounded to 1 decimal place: 44.9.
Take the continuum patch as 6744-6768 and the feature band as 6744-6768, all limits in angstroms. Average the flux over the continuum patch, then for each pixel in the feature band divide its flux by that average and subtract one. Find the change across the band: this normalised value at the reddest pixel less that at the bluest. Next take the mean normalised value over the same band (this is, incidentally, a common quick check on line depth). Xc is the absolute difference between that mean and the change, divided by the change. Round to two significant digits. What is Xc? -1.0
